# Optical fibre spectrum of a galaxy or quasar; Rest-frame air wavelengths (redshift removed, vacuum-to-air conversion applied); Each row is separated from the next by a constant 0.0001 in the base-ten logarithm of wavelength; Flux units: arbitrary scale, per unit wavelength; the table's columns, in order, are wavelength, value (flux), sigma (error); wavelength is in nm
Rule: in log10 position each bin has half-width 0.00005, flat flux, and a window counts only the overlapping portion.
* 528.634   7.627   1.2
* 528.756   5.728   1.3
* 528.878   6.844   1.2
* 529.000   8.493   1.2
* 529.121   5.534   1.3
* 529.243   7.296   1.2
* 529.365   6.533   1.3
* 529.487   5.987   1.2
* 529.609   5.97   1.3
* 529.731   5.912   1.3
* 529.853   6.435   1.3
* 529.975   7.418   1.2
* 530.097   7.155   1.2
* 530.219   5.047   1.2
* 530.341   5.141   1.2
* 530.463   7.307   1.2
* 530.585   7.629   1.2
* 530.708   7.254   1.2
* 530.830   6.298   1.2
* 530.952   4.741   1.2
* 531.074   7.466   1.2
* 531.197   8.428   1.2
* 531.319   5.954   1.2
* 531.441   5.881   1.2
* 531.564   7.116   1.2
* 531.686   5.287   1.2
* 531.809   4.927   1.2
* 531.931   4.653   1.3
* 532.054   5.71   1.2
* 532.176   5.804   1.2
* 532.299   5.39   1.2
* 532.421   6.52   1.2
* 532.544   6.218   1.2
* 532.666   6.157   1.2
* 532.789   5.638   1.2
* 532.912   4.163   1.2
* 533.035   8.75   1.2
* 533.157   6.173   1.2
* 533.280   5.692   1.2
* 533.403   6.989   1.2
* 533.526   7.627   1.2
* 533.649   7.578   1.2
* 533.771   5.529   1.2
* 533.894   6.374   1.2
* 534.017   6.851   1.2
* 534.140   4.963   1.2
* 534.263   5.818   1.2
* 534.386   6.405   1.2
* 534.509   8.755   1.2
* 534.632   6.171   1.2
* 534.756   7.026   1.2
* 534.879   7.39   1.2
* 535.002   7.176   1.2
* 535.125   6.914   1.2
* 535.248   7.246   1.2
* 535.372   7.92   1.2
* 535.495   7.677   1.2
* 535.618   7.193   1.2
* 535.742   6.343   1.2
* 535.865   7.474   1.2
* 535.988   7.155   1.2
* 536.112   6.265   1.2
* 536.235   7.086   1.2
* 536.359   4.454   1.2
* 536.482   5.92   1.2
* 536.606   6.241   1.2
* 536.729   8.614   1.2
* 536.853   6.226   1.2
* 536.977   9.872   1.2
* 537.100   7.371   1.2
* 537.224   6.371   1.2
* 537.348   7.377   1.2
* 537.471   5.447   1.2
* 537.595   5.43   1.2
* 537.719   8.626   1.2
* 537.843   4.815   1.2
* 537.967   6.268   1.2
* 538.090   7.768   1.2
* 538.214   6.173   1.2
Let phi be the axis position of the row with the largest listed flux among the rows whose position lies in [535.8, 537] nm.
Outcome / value 536.977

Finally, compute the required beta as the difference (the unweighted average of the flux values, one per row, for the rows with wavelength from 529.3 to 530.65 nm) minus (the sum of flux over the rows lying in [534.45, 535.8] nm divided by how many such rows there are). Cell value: -0.8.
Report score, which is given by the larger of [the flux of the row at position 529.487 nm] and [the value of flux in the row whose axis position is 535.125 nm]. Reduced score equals 6.9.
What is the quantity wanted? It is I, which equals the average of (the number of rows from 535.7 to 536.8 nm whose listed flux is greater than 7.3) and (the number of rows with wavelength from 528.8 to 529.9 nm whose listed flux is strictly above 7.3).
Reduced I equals 1.50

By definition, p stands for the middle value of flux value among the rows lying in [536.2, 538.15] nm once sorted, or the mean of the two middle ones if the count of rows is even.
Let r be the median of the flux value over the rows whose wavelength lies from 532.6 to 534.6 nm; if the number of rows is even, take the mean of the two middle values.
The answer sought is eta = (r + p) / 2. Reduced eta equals 6.30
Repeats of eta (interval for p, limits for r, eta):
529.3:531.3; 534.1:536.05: 6.82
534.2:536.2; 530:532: 6.65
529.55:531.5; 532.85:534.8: 6.38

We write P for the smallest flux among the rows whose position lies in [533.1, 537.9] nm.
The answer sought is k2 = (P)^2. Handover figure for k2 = 20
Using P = 4.454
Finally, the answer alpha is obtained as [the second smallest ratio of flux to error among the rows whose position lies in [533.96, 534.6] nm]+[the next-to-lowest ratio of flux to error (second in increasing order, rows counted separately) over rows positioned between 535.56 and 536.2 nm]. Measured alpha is 10.1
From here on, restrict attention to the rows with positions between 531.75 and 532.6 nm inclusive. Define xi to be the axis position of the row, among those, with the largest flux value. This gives 532.421 nm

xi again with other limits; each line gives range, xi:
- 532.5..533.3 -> 533.035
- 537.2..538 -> 537.719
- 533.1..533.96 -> 533.526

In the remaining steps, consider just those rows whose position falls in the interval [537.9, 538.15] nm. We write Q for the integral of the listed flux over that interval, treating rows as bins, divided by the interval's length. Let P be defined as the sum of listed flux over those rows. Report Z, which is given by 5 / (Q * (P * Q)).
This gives 0.0073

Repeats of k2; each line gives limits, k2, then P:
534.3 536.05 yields 38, 6.171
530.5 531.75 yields 22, 4.741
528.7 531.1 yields 22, 4.741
